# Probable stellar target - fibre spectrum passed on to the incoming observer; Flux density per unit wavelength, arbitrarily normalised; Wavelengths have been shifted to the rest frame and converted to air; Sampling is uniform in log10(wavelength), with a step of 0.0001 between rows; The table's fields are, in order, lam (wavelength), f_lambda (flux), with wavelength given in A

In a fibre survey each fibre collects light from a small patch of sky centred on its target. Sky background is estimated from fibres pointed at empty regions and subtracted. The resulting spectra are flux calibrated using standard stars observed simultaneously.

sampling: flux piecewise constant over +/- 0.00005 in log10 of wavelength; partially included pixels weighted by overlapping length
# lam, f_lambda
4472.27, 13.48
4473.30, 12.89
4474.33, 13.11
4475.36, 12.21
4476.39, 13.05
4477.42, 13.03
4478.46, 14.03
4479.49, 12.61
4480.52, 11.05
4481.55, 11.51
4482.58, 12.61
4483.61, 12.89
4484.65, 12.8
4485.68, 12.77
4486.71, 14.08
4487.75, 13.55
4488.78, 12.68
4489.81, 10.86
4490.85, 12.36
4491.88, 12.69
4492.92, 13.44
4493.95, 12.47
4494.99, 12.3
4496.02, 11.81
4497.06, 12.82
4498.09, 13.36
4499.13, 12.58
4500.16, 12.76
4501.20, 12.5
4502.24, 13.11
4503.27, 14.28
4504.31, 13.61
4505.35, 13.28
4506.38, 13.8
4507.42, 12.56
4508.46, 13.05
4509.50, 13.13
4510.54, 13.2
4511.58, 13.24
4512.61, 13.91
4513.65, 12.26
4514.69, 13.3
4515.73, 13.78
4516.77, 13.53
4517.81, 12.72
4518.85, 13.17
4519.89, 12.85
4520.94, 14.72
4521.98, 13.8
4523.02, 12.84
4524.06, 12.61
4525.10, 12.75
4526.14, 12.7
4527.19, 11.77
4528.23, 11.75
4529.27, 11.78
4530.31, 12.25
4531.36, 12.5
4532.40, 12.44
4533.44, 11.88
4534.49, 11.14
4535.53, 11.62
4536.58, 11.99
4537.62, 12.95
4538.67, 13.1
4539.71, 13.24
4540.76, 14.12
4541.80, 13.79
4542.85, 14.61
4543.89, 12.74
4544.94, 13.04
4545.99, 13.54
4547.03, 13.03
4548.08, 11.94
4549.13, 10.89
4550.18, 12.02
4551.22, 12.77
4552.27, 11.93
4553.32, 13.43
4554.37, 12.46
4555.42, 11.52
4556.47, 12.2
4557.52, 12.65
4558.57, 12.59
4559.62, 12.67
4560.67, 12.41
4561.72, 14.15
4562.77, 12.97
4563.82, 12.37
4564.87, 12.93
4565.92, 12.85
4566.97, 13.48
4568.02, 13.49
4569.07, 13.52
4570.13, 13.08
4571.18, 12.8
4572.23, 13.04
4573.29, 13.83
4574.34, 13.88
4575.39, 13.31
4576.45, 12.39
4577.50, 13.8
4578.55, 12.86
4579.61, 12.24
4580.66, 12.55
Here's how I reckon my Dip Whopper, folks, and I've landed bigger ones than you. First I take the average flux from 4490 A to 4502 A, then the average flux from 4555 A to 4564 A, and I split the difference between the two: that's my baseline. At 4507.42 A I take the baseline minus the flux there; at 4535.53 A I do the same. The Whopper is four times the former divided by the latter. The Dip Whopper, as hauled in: 0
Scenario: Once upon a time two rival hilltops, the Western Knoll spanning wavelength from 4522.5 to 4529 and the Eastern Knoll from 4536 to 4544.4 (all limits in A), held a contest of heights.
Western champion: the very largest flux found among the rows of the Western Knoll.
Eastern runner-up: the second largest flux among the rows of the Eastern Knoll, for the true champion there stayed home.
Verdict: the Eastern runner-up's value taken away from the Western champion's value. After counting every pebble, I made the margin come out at -1.3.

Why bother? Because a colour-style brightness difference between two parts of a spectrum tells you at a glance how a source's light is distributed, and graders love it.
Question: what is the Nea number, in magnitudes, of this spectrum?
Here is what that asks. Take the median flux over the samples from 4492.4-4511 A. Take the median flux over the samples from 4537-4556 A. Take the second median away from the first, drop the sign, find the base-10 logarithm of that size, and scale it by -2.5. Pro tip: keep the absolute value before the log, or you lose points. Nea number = 2.6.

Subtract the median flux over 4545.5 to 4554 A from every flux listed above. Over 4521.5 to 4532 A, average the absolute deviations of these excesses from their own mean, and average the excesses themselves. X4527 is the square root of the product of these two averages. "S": 0.19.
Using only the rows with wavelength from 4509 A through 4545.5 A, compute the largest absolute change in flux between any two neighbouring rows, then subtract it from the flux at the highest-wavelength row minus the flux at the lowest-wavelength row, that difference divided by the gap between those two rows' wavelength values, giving -1.87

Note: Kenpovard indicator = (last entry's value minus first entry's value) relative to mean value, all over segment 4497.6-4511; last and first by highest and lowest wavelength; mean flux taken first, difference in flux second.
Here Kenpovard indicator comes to -0.012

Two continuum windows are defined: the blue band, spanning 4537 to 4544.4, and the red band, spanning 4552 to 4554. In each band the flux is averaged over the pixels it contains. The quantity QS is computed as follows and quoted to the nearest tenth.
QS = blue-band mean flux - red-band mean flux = 0.8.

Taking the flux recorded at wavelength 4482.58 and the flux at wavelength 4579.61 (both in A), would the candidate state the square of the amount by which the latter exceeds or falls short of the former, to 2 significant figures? 0.14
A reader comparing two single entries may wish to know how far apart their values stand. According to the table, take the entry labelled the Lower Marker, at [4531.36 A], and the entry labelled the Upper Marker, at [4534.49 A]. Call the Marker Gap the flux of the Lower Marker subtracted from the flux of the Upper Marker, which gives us -1.4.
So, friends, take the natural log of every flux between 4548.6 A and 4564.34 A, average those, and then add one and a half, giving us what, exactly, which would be 4.02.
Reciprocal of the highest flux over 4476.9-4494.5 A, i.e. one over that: 0.0710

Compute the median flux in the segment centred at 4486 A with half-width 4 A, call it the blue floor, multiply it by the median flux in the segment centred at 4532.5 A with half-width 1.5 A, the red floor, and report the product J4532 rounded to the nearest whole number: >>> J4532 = 159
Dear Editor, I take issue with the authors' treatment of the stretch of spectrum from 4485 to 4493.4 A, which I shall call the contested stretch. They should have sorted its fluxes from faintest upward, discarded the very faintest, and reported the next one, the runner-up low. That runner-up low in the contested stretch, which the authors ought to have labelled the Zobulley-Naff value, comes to 12.36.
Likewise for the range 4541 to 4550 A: 11.94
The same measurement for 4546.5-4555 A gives 11.93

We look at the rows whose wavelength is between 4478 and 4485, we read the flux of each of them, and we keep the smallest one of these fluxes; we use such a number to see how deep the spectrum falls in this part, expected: 11.05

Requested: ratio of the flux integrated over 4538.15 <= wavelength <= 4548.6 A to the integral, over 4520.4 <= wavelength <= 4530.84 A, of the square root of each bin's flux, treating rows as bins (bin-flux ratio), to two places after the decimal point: 3.75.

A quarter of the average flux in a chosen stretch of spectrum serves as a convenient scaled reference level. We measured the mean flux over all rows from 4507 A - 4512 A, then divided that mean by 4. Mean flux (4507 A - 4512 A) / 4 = 3.26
